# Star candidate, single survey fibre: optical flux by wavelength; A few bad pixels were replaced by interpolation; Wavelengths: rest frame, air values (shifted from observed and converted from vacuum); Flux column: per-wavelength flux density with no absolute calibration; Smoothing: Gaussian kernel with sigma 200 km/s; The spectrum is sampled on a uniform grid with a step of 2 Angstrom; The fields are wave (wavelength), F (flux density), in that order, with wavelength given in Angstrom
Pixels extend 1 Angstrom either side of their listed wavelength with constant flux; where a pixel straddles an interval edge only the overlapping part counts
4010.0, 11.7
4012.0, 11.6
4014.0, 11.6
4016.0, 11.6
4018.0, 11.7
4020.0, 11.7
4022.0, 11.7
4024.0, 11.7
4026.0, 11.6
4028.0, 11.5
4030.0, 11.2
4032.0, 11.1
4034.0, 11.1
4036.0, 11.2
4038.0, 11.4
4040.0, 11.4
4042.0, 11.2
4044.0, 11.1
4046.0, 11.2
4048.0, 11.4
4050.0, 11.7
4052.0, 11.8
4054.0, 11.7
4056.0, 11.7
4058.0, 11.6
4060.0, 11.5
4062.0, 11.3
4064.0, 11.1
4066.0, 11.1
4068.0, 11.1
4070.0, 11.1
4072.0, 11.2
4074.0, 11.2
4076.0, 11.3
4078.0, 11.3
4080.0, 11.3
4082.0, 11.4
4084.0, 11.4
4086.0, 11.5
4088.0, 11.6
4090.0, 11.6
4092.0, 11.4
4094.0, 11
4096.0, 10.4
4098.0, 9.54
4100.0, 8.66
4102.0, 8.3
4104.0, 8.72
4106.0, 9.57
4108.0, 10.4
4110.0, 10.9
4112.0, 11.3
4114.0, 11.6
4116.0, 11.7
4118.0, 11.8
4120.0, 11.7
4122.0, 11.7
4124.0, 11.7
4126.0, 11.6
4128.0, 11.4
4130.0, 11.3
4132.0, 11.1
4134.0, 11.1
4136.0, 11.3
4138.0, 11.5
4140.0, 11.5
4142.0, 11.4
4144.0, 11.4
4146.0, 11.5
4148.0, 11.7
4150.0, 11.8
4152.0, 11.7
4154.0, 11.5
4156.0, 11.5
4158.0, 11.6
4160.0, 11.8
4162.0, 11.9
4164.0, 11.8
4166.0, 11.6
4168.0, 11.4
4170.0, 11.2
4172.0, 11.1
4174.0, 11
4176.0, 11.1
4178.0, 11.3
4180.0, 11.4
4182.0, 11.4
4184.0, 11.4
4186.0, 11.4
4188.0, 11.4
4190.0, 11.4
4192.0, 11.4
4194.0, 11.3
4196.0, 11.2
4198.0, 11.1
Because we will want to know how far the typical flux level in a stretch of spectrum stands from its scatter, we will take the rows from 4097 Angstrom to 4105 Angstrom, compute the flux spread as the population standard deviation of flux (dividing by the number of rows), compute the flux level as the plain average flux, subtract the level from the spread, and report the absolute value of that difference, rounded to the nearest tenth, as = 8.4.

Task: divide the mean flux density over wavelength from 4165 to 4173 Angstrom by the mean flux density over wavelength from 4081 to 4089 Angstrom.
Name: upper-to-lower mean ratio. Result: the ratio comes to 0.99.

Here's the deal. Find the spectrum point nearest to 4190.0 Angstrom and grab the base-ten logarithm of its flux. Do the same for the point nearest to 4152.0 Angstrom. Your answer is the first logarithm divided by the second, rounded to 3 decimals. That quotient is 0.989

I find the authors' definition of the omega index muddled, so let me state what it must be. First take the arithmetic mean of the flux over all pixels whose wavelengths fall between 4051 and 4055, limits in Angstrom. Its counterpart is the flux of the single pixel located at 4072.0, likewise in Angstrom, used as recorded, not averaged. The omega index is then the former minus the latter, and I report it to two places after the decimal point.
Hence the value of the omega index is 0.55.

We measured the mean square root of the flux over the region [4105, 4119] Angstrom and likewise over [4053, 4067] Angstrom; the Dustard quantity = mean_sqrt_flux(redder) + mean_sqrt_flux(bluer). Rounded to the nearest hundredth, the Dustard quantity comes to 6.70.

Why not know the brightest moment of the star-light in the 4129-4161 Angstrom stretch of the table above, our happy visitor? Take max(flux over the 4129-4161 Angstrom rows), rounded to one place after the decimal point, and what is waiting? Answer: 11.8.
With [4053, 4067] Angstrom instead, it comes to 11.7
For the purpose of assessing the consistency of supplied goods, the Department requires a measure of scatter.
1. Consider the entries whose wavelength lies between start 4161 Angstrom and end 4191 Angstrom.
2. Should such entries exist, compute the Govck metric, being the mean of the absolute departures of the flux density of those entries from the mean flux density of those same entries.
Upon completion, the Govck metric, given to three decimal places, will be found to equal 0.164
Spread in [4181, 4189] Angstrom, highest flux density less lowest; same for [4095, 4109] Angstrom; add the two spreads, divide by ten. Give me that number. 0.21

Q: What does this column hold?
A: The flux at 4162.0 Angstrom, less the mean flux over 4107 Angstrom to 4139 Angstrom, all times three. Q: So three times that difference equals 1.6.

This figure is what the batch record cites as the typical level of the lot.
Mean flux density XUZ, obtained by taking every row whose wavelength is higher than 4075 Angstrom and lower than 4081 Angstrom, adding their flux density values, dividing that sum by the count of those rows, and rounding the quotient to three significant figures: 11.3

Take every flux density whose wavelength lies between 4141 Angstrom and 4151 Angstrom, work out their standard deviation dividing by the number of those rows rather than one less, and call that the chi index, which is 0.16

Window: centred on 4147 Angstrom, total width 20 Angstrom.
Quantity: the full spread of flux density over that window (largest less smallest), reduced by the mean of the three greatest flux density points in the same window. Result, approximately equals -11.33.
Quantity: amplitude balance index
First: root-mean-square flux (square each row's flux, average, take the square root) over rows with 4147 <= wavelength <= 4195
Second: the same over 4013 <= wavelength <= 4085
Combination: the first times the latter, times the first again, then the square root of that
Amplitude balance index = 38.7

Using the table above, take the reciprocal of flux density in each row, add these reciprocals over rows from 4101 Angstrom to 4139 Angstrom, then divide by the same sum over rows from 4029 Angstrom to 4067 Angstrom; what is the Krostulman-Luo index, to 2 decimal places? 1.04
